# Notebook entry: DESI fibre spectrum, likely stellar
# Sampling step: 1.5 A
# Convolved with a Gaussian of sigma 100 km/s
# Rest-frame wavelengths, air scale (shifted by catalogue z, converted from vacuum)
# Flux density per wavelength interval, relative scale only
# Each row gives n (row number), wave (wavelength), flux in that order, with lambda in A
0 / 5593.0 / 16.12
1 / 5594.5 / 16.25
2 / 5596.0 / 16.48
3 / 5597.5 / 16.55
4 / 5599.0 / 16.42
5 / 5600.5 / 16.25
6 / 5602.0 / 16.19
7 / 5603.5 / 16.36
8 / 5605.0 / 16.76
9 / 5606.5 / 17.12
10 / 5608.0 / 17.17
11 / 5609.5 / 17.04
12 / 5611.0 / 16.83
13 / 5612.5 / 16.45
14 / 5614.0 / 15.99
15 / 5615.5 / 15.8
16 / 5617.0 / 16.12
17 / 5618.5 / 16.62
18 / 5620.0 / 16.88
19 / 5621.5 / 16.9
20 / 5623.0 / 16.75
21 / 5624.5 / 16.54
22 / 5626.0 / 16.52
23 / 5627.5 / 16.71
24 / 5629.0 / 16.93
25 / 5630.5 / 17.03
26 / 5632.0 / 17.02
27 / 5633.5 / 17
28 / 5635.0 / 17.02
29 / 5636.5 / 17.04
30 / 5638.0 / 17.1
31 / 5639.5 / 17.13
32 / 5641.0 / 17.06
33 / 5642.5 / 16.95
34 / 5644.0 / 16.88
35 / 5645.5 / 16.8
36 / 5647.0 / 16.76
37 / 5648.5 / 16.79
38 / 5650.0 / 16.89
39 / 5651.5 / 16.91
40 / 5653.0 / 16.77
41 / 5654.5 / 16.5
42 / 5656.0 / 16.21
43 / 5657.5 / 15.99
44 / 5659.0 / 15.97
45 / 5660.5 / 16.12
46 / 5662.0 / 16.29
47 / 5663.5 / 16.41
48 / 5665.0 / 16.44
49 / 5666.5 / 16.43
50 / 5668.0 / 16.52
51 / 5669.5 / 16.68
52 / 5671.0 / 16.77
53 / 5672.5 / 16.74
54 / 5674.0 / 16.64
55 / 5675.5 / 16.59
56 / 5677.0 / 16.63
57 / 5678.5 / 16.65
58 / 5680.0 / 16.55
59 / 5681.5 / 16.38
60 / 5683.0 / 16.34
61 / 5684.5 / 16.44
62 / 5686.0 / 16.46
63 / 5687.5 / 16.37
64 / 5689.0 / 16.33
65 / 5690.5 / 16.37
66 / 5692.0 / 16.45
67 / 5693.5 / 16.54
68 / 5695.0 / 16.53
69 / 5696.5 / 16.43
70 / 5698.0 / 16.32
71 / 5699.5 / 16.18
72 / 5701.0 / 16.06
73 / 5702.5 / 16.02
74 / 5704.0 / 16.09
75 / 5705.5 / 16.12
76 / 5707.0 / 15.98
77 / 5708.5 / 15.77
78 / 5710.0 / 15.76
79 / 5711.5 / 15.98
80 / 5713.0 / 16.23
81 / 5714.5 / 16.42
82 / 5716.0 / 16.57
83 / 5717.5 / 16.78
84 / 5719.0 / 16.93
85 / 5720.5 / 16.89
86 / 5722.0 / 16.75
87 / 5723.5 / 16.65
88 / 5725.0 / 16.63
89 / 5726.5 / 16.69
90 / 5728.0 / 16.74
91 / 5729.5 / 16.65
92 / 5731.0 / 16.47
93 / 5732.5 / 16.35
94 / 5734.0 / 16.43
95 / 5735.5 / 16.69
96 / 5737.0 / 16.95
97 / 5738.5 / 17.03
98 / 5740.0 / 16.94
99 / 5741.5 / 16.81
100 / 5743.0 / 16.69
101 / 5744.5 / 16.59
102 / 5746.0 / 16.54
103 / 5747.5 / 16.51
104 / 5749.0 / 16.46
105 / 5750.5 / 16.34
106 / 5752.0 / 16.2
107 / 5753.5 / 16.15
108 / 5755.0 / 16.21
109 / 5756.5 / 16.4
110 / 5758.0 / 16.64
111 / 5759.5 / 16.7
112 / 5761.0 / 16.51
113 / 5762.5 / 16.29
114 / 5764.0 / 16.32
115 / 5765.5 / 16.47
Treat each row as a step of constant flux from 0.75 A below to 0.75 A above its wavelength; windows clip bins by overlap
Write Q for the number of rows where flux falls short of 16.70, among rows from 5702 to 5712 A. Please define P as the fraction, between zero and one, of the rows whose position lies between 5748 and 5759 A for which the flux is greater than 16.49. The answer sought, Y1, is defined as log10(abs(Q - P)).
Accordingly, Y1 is 0.84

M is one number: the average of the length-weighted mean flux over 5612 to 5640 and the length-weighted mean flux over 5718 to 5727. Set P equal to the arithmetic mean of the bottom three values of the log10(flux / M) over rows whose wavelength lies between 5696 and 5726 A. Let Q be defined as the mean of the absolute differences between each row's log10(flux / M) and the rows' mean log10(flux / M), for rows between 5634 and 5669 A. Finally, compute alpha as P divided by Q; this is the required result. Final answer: -2.9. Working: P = -0.024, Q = 0.008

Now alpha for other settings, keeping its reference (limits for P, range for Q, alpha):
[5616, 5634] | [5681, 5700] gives -4.6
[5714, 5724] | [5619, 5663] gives -0.7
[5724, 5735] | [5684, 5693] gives -6.8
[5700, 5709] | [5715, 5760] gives -4.5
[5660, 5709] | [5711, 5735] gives -4.2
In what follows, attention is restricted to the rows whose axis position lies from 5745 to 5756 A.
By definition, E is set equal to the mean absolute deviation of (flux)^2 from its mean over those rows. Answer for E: 4.5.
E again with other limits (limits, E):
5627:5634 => 3.2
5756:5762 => 3.6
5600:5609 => 12.5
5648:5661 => 11.4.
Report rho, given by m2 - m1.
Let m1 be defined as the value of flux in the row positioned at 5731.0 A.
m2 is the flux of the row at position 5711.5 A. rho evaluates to -0.5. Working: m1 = 16.47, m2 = 15.98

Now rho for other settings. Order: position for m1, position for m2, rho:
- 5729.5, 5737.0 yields 0.3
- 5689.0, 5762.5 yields 0.0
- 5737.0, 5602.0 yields -0.8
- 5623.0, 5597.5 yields -0.2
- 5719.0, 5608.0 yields 0.2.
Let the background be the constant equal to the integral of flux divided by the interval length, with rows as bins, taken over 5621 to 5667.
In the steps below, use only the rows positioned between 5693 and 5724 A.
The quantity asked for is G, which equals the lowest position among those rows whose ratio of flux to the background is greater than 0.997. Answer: 5717.5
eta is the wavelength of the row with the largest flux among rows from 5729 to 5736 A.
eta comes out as 5735.5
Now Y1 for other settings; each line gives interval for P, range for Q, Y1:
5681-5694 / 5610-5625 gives 0.77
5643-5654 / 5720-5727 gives 0.30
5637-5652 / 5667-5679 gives 0.70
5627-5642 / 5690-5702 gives 0.85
